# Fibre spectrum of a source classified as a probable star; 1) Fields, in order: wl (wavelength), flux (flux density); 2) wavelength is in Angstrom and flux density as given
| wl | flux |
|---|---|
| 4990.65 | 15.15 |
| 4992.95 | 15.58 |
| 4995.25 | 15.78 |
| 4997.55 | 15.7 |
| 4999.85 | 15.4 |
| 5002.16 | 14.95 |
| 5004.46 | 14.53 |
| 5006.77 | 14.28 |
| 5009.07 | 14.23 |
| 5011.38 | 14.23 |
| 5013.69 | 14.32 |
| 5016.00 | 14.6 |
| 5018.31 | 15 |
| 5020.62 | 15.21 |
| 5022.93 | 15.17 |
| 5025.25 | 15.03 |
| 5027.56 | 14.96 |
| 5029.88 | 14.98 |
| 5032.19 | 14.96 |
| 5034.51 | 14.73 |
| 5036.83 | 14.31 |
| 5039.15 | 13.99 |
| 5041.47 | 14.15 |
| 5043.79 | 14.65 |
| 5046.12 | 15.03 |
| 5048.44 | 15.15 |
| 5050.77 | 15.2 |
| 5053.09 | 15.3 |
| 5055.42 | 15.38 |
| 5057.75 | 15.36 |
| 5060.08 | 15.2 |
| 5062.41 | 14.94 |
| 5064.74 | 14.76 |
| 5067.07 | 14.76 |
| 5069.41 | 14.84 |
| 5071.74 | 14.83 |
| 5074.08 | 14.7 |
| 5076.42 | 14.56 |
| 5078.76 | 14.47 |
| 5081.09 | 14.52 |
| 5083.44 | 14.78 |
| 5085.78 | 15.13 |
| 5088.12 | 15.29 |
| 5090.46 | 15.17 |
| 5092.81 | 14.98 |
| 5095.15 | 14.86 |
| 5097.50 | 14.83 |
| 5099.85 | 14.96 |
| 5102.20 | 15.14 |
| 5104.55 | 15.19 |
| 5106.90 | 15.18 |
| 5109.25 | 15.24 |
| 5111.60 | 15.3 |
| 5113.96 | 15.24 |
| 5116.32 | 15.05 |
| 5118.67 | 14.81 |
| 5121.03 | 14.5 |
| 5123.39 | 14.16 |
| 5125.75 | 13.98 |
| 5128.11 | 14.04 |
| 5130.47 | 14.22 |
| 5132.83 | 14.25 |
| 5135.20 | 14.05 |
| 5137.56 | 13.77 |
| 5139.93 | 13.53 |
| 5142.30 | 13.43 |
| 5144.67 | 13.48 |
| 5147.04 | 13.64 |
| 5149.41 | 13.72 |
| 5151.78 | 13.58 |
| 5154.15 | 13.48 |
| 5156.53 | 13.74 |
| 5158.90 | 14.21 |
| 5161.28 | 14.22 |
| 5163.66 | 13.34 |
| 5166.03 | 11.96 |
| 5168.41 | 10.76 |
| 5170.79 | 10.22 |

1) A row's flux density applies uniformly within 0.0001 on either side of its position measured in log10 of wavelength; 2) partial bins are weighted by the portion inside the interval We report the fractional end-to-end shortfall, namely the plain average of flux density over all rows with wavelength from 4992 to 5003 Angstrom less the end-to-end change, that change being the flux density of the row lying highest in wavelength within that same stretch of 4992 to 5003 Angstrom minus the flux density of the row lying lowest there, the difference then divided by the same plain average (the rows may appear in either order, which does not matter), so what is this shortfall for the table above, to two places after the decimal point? 1.04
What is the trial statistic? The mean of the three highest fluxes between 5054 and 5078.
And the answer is 15.31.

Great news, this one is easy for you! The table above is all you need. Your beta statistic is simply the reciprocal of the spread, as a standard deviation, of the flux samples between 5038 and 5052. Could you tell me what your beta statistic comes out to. 2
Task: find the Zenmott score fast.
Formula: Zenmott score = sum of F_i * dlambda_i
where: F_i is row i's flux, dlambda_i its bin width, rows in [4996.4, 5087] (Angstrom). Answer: 1343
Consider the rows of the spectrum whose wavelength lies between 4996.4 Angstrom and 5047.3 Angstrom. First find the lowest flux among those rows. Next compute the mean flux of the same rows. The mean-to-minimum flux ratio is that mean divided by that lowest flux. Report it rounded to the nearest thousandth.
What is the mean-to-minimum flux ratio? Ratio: 1.054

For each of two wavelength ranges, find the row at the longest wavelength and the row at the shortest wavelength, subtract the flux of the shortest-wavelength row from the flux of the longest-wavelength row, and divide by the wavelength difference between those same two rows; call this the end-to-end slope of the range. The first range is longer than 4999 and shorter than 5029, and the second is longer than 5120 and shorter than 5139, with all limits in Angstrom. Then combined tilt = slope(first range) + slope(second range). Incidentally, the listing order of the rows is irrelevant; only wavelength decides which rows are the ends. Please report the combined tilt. -0.06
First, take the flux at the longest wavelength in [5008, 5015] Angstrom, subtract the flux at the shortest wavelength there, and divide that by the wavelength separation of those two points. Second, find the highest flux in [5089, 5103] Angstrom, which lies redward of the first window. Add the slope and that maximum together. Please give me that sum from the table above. 15.2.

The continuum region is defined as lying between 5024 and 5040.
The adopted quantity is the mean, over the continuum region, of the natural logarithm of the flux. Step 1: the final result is 2.69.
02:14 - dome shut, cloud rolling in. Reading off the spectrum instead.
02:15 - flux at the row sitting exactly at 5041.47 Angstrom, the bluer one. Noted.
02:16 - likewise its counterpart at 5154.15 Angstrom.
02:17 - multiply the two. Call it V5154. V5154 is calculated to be 191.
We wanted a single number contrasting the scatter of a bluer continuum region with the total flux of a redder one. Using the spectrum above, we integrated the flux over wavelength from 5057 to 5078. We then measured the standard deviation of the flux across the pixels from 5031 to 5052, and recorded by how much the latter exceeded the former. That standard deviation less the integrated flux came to -312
